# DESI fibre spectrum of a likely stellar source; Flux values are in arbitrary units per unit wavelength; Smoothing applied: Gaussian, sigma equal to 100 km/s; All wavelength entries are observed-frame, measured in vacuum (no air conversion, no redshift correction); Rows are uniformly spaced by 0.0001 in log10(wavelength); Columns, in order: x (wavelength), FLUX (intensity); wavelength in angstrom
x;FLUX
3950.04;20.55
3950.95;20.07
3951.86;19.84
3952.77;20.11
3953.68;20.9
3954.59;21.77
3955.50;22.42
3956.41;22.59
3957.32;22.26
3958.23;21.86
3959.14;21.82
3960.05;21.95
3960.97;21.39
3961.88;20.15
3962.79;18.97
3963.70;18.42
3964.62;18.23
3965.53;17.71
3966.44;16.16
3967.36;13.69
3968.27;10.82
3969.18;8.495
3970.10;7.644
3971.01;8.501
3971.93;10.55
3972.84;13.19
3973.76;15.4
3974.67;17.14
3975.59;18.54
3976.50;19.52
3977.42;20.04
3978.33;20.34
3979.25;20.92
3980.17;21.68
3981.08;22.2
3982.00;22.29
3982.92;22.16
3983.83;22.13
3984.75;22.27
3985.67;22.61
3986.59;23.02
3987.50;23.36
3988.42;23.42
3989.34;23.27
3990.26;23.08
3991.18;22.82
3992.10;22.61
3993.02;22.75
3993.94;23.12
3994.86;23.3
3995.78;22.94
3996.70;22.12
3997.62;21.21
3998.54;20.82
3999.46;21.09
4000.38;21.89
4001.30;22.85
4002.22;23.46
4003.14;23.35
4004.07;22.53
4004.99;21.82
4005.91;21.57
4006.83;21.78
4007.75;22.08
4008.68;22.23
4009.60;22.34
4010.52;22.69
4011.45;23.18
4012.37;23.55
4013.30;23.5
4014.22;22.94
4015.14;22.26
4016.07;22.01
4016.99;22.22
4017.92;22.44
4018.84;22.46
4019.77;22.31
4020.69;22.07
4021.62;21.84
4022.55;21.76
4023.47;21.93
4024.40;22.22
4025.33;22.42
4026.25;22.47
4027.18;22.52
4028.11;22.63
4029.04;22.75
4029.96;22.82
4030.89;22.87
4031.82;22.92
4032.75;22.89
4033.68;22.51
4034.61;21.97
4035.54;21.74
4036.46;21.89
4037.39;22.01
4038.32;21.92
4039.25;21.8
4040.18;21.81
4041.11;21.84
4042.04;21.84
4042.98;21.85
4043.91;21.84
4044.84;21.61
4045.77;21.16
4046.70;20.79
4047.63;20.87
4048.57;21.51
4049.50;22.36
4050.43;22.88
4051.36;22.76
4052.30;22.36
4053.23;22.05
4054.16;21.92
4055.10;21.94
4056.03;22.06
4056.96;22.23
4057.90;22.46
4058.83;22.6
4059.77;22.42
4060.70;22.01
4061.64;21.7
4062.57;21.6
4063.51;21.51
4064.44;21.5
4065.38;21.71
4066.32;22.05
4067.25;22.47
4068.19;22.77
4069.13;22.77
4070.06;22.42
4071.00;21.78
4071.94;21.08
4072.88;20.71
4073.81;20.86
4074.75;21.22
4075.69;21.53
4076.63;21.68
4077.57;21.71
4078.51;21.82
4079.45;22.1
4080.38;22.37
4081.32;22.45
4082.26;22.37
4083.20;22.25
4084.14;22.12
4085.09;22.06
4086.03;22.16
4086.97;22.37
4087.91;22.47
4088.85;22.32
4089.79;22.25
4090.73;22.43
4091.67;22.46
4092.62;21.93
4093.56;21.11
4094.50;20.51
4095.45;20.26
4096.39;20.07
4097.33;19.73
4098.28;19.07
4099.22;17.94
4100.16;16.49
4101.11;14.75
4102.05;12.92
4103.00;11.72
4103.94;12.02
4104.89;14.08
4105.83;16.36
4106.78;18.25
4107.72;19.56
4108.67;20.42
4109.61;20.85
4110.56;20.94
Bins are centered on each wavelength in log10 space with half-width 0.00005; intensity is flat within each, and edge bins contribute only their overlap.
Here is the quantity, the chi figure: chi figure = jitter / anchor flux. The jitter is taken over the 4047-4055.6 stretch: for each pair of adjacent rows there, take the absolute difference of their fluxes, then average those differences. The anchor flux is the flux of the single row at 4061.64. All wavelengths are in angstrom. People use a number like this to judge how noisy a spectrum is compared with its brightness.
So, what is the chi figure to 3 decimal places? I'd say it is 0.017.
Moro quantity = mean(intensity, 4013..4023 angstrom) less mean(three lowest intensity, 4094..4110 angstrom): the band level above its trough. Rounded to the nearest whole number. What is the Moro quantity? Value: 10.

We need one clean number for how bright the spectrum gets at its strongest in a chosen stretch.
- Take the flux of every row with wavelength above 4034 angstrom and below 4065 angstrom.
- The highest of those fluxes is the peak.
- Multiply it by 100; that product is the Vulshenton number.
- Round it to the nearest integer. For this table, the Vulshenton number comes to 2288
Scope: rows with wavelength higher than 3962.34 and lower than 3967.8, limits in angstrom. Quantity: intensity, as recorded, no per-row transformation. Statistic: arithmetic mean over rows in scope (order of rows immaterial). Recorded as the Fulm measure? 17.2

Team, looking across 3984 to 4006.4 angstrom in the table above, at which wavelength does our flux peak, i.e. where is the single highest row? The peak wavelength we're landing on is 4002.22 angstrom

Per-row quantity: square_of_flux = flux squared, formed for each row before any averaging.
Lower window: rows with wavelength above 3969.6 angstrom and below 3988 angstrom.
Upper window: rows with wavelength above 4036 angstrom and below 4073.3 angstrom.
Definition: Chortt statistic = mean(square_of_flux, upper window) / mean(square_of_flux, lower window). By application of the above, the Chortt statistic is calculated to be 1.29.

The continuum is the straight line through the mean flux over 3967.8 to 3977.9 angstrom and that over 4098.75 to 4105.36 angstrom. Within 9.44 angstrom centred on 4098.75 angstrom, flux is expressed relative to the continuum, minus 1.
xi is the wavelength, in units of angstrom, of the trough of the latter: 4103.00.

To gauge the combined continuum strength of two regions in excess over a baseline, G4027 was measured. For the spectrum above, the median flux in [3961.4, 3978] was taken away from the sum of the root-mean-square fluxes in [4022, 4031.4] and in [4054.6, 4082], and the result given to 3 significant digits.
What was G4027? 27.7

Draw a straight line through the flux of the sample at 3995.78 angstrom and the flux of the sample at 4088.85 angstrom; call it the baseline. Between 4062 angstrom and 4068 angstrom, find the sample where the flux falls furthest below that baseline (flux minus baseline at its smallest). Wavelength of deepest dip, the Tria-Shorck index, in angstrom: 4064.44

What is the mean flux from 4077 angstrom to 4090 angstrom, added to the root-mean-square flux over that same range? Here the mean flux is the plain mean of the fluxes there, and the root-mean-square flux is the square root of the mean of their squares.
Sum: 44.4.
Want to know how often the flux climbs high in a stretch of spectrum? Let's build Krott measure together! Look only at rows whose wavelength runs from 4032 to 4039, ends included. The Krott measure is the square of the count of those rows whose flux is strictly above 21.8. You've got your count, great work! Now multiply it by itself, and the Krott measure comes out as 36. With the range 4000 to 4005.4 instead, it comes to 36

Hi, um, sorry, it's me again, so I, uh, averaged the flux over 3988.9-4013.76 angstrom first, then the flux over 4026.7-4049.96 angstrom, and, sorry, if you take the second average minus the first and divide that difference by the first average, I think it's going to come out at -0.022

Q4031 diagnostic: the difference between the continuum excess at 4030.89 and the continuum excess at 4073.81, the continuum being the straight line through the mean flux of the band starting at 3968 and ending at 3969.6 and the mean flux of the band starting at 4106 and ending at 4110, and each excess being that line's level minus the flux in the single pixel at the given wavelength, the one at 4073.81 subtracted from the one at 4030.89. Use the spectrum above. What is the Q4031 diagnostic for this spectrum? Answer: -5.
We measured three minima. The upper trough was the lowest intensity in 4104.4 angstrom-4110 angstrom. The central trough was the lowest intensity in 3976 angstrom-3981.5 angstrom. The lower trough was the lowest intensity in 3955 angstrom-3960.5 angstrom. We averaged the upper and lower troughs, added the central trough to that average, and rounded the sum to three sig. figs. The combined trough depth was 37.5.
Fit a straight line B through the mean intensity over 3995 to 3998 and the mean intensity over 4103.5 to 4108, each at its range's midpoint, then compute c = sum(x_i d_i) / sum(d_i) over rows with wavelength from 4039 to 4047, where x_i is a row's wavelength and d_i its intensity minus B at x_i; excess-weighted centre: 4042.8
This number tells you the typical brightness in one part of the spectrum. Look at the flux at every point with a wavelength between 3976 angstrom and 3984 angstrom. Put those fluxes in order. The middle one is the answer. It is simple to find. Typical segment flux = 21.68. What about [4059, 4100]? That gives 21.93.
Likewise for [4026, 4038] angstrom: 22.52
